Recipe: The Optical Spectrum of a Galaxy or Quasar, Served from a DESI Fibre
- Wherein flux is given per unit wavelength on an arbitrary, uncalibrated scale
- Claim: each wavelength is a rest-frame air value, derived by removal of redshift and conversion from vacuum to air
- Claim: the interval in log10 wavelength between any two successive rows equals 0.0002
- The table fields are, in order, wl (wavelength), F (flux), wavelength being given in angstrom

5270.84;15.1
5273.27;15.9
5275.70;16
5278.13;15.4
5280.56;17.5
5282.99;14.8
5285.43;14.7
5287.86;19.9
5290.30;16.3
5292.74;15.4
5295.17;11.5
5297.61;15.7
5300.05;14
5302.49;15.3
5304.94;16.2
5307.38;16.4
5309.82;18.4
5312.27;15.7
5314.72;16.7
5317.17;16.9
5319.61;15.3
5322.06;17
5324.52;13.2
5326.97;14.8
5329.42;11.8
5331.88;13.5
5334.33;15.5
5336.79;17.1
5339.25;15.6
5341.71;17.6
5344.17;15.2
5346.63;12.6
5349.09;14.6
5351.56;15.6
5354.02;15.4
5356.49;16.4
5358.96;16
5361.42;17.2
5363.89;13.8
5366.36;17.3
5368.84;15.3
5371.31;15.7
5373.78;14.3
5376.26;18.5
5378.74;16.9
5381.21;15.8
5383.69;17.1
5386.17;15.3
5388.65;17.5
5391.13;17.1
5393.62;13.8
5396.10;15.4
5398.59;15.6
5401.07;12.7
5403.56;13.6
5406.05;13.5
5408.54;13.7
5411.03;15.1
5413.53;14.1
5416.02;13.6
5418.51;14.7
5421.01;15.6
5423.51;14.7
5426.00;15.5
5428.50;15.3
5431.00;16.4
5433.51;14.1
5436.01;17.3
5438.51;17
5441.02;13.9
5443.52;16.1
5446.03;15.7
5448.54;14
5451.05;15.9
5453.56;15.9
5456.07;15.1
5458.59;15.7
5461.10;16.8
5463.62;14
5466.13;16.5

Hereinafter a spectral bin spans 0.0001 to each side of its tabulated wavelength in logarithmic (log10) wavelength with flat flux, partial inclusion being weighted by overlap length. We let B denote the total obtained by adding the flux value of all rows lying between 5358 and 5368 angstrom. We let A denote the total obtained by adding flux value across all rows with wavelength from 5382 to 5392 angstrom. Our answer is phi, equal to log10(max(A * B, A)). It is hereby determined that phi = 3.634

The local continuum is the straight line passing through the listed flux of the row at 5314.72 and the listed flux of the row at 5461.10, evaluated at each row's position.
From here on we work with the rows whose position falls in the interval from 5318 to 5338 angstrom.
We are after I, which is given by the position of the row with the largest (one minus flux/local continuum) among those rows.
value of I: 5329.42 angstrom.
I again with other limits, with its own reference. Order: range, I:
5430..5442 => 5441.02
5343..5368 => 5346.63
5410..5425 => 5416.02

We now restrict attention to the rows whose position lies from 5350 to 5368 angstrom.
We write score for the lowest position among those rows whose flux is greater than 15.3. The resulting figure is 5351.56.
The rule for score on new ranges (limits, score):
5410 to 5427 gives 5421.01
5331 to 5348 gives 5334.33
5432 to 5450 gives 5436.01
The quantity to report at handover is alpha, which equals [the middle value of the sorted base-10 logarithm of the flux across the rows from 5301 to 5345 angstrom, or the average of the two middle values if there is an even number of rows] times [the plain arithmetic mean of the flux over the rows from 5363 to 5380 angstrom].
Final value 19.1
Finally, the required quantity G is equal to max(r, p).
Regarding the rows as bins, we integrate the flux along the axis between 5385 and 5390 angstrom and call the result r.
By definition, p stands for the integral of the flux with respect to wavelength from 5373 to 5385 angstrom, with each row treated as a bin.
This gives 199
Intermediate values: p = 199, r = 82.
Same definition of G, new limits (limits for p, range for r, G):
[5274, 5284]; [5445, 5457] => 184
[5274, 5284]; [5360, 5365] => 160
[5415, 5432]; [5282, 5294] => 257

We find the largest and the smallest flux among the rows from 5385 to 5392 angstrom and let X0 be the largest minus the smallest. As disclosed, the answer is 2.2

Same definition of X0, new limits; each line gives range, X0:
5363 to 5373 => 3.5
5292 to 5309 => 4.9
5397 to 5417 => 2.9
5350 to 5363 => 1.8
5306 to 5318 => 2.7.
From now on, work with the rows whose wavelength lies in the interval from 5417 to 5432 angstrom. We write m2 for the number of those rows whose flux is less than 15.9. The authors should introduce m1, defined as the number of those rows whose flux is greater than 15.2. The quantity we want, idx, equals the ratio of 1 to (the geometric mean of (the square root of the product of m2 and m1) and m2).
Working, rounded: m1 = 4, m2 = 5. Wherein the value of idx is 0.21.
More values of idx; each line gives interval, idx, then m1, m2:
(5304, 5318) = 0.64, 6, 1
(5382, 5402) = 0.19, 6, 5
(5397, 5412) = 0.26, 1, 6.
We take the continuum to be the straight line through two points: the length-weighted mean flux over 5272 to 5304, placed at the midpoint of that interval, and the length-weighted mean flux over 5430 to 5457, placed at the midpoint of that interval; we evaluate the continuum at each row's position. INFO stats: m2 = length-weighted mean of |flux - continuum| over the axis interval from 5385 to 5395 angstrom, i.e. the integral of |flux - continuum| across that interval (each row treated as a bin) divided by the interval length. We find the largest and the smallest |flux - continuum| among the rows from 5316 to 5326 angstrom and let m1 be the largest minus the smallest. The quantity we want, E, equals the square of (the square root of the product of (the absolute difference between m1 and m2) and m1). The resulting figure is 1.5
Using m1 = 2.10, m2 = 1.4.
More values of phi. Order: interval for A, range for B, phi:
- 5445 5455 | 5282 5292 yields 3.606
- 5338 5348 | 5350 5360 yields 3.587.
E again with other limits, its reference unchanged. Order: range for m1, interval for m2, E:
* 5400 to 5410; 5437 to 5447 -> 0.0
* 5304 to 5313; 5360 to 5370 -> 3.7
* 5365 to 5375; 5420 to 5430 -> 2.0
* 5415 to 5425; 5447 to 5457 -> 2.5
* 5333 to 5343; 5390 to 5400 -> 2.2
